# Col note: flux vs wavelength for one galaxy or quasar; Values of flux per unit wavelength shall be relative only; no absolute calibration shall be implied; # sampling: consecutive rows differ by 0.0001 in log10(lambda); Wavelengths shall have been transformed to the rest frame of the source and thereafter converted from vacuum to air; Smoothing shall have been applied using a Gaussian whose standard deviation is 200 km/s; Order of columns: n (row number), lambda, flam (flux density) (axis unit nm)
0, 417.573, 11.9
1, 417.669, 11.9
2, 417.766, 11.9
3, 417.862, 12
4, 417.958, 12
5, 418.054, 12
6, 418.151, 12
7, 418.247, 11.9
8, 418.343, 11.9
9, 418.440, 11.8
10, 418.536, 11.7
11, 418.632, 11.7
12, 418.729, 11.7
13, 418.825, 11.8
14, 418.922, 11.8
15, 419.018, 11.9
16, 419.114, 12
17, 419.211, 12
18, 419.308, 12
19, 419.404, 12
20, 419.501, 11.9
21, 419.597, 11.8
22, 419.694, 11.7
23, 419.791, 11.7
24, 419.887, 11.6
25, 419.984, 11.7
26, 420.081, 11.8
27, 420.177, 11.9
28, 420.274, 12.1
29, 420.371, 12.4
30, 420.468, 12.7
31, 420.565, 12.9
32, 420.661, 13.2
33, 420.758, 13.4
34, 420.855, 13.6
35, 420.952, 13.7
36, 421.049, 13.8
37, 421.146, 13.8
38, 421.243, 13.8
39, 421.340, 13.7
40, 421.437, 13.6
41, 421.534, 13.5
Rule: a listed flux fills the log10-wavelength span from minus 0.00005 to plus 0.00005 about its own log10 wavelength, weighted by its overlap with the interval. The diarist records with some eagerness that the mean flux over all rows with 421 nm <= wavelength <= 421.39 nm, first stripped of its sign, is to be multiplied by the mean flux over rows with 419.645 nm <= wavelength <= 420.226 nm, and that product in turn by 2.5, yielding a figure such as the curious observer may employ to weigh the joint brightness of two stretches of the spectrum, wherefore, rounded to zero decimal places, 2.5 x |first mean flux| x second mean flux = 404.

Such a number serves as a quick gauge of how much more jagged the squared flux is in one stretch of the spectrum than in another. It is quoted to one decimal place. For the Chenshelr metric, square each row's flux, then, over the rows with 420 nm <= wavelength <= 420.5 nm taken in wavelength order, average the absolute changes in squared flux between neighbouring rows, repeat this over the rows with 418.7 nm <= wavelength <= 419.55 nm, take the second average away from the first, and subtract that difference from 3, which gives -1.3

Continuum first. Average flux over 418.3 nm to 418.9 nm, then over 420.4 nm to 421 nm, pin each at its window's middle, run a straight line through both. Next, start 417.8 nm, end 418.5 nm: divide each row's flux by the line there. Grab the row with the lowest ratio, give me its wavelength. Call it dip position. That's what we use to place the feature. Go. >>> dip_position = 418.440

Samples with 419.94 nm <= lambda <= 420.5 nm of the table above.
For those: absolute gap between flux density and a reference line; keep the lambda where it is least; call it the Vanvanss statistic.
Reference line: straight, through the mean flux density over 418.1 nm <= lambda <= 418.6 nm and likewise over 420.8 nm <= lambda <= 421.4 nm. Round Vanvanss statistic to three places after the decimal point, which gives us 420.468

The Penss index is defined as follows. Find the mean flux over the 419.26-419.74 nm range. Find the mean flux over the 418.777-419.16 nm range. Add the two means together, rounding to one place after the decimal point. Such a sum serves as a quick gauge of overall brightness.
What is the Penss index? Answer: 23.8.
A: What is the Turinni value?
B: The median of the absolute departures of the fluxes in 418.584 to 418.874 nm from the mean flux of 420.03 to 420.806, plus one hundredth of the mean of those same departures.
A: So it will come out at 0.86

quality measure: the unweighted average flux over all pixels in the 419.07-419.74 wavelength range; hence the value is 11.9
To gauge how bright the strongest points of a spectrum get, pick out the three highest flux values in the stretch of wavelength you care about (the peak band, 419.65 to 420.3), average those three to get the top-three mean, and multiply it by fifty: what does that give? 597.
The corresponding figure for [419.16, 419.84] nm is 600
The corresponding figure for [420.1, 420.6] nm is 633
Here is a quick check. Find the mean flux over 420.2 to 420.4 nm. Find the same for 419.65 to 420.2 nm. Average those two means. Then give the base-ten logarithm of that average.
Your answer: 1.08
